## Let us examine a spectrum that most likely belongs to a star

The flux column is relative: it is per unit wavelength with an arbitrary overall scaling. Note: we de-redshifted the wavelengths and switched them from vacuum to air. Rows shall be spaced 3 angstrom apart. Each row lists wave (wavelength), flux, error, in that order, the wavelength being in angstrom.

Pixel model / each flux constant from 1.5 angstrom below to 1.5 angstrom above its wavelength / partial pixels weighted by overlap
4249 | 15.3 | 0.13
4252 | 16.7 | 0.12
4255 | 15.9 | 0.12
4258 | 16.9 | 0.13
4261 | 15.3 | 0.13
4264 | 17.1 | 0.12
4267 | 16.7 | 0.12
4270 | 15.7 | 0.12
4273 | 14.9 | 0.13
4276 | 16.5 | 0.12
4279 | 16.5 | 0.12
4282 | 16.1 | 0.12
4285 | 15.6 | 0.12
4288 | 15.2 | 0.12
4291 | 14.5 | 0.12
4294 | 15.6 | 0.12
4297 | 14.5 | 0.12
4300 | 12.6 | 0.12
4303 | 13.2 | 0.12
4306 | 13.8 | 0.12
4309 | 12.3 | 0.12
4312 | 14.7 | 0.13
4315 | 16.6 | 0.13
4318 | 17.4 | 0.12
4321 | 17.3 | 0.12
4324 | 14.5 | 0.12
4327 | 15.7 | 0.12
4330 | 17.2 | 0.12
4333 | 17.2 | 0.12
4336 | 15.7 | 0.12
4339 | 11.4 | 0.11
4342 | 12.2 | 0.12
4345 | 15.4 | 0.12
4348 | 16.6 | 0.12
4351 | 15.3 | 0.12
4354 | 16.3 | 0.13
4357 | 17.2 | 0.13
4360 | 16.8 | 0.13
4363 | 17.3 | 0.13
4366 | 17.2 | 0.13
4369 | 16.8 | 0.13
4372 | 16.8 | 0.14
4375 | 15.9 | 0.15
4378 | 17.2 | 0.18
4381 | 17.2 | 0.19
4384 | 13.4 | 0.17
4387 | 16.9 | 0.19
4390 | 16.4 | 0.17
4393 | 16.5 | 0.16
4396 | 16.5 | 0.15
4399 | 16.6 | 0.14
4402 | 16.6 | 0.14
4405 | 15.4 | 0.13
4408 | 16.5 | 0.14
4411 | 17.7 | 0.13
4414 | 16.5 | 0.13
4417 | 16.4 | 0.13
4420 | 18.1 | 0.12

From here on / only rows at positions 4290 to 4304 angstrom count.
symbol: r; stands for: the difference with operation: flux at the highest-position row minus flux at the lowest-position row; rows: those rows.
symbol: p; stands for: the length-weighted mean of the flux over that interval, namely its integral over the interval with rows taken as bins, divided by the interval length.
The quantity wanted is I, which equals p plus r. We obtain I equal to 12.8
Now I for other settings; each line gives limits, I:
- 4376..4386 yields 12.2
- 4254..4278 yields 16.7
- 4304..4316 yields 17.0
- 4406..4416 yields 16.8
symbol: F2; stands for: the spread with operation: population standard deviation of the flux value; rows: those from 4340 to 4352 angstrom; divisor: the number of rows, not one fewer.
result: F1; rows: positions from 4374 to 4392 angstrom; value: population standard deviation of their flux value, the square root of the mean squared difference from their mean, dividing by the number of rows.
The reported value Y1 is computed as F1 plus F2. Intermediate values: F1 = 1.3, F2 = 1.63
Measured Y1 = 2.95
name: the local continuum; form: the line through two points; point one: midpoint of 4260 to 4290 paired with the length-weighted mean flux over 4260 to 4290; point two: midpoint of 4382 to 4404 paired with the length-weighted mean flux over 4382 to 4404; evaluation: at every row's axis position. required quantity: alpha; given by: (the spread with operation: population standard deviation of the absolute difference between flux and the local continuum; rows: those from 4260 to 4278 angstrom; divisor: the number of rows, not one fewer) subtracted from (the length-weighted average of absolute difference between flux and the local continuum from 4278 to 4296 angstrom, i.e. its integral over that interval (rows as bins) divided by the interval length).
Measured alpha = 0.3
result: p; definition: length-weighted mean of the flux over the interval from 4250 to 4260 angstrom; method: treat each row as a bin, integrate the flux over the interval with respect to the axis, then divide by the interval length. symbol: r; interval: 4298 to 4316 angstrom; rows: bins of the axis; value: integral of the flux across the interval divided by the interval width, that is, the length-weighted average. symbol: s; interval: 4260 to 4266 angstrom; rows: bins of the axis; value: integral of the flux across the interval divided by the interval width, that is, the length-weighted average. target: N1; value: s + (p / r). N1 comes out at 17.5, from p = 16.4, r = 13.8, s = 16.3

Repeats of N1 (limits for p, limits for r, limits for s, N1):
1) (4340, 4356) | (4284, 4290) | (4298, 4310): 14.1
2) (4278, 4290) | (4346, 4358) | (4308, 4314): 14.8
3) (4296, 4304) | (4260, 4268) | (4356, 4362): 17.8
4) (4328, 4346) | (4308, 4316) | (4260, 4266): 17.3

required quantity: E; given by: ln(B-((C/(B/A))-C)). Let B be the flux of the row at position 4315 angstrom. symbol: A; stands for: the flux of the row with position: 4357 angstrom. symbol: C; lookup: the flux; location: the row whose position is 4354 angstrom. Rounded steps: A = 17.2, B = 16.6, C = 16.3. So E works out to 2.77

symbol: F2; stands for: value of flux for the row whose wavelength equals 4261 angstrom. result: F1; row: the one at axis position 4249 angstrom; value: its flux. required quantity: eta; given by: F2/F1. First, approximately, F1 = 15.3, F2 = 15.3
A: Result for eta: 1.00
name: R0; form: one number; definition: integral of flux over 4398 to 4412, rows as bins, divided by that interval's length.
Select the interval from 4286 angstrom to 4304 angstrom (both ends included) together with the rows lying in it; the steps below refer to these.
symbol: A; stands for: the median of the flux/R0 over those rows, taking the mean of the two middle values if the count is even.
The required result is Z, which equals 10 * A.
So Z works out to 8.8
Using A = 0.88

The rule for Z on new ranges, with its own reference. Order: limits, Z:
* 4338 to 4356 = 9.3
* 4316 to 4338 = 10.4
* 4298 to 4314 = 8.0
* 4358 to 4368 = 10.4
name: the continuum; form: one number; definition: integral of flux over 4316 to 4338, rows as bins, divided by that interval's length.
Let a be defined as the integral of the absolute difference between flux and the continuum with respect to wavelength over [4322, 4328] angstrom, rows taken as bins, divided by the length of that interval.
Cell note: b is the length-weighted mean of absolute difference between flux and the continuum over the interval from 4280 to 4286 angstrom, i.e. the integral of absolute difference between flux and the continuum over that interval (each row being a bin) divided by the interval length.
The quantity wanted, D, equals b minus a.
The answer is -0.8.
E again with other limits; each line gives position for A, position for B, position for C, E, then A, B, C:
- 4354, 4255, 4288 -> 2.74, 16.3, 15.9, 15.2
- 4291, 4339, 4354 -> 1.94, 14.5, 11.4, 16.3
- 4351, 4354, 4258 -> 2.85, 15.3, 16.3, 16.9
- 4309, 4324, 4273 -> 2.82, 12.3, 14.5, 14.9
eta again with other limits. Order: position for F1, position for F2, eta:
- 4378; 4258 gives 0.98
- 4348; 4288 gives 0.92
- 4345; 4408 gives 1.07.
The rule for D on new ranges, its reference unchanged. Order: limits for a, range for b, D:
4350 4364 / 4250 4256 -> -0.2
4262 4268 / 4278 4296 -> 0.2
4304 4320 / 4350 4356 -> -1.4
